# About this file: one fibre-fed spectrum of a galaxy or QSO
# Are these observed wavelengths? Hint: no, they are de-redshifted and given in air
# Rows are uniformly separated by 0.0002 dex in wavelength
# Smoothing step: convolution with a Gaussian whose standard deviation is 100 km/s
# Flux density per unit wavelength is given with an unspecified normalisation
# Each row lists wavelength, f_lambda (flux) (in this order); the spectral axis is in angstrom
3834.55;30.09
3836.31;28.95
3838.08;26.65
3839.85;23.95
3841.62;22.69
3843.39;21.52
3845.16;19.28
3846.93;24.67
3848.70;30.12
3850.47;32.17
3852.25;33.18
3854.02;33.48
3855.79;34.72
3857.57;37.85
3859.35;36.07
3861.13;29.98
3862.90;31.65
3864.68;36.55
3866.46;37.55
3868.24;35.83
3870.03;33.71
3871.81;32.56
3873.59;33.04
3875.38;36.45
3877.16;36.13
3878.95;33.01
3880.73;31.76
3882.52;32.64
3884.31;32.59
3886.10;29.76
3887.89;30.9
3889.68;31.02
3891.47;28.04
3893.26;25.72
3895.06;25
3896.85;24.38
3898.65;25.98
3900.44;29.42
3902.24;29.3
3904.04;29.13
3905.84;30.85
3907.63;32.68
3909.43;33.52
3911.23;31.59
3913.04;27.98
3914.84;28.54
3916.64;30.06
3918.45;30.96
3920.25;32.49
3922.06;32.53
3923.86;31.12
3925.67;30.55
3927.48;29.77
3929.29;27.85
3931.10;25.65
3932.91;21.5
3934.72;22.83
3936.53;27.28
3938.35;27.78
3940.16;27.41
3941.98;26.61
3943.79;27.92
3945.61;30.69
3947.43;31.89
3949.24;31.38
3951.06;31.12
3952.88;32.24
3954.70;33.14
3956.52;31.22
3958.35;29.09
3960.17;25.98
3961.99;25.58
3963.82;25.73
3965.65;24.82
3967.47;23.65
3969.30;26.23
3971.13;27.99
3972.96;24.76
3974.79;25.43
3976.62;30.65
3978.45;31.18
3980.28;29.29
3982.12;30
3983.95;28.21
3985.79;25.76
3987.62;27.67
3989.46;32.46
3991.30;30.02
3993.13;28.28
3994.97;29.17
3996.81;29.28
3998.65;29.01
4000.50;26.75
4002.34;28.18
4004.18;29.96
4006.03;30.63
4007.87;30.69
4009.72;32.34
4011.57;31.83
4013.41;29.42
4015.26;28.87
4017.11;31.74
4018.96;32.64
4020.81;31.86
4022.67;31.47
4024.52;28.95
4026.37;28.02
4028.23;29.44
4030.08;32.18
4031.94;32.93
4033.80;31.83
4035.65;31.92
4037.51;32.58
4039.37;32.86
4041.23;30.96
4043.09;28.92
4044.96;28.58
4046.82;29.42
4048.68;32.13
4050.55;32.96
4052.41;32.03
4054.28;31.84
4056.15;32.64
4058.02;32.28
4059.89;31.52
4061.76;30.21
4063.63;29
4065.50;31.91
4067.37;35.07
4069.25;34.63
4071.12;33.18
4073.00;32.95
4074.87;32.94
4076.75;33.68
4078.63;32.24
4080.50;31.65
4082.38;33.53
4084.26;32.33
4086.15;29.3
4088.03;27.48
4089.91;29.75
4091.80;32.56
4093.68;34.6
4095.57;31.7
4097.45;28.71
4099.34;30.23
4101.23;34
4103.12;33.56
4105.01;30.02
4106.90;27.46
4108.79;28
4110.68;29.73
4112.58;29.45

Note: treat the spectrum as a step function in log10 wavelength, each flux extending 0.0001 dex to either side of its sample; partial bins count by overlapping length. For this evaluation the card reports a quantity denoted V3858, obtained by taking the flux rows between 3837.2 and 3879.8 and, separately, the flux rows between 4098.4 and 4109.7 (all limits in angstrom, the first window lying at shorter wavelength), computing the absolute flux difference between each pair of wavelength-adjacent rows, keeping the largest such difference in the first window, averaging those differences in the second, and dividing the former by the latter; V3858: 2.81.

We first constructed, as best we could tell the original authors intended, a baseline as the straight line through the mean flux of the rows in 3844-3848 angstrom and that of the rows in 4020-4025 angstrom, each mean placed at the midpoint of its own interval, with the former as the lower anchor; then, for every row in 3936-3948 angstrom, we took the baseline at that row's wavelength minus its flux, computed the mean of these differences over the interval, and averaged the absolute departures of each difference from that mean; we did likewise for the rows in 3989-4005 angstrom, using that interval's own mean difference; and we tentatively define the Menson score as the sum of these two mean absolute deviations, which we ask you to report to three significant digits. 2.59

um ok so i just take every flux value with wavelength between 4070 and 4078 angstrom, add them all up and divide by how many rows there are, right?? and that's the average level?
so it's 33.2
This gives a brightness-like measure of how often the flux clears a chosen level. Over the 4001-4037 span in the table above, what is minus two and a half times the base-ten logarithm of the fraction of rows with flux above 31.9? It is 1.4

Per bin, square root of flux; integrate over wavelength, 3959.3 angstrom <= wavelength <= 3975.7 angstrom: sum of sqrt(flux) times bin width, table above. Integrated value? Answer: 83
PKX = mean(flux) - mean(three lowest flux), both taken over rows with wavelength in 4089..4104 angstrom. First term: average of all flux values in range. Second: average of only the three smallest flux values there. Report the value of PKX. 2.3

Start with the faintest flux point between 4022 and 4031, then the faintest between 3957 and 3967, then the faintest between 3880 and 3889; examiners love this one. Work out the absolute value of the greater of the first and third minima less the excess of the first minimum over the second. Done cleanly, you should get 26.6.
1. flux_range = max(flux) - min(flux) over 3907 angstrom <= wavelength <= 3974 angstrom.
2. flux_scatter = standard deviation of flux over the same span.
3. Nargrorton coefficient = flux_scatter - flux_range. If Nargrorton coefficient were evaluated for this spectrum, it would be -8.9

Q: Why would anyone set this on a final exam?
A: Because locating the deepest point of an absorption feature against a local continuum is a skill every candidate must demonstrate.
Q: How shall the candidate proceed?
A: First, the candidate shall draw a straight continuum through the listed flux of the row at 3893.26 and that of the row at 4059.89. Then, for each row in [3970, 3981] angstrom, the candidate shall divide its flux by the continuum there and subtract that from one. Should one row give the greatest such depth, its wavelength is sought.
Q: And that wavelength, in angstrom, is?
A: 3972.96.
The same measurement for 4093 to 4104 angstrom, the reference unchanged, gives 4097.45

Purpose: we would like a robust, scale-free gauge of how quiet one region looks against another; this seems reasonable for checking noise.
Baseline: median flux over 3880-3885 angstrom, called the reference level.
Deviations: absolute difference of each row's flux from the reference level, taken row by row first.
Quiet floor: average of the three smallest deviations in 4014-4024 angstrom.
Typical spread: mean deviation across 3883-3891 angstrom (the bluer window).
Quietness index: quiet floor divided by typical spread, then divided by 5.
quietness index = 0.07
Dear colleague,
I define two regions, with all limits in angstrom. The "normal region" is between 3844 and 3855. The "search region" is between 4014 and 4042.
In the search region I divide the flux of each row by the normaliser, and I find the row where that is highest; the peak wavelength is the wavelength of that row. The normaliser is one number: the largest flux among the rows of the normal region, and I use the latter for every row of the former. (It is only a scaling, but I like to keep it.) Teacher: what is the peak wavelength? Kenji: 4031.94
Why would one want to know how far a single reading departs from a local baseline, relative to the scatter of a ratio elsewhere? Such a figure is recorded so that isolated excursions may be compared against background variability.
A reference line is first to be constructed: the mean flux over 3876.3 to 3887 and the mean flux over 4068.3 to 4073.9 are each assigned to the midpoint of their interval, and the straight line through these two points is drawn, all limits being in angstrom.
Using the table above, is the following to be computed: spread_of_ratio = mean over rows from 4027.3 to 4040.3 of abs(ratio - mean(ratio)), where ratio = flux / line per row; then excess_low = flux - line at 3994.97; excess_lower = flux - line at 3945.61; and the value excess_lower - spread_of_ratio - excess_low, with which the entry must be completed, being 1.7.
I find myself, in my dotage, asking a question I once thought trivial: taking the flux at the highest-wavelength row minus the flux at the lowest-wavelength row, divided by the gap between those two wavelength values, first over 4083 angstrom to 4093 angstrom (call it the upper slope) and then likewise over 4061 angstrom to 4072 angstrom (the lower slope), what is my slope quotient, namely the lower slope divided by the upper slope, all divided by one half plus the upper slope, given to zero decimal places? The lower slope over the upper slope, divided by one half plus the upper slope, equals 20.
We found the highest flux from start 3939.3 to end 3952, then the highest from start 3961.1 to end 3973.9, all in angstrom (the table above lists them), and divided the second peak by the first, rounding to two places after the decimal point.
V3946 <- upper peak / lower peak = 0.88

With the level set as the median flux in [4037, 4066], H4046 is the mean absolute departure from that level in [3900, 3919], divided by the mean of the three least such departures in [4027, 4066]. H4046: 51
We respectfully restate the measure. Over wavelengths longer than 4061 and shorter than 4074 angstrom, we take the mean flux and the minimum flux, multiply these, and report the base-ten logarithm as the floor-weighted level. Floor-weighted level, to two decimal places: 2.97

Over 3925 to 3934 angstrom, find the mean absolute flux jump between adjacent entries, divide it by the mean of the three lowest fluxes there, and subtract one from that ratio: -0.91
